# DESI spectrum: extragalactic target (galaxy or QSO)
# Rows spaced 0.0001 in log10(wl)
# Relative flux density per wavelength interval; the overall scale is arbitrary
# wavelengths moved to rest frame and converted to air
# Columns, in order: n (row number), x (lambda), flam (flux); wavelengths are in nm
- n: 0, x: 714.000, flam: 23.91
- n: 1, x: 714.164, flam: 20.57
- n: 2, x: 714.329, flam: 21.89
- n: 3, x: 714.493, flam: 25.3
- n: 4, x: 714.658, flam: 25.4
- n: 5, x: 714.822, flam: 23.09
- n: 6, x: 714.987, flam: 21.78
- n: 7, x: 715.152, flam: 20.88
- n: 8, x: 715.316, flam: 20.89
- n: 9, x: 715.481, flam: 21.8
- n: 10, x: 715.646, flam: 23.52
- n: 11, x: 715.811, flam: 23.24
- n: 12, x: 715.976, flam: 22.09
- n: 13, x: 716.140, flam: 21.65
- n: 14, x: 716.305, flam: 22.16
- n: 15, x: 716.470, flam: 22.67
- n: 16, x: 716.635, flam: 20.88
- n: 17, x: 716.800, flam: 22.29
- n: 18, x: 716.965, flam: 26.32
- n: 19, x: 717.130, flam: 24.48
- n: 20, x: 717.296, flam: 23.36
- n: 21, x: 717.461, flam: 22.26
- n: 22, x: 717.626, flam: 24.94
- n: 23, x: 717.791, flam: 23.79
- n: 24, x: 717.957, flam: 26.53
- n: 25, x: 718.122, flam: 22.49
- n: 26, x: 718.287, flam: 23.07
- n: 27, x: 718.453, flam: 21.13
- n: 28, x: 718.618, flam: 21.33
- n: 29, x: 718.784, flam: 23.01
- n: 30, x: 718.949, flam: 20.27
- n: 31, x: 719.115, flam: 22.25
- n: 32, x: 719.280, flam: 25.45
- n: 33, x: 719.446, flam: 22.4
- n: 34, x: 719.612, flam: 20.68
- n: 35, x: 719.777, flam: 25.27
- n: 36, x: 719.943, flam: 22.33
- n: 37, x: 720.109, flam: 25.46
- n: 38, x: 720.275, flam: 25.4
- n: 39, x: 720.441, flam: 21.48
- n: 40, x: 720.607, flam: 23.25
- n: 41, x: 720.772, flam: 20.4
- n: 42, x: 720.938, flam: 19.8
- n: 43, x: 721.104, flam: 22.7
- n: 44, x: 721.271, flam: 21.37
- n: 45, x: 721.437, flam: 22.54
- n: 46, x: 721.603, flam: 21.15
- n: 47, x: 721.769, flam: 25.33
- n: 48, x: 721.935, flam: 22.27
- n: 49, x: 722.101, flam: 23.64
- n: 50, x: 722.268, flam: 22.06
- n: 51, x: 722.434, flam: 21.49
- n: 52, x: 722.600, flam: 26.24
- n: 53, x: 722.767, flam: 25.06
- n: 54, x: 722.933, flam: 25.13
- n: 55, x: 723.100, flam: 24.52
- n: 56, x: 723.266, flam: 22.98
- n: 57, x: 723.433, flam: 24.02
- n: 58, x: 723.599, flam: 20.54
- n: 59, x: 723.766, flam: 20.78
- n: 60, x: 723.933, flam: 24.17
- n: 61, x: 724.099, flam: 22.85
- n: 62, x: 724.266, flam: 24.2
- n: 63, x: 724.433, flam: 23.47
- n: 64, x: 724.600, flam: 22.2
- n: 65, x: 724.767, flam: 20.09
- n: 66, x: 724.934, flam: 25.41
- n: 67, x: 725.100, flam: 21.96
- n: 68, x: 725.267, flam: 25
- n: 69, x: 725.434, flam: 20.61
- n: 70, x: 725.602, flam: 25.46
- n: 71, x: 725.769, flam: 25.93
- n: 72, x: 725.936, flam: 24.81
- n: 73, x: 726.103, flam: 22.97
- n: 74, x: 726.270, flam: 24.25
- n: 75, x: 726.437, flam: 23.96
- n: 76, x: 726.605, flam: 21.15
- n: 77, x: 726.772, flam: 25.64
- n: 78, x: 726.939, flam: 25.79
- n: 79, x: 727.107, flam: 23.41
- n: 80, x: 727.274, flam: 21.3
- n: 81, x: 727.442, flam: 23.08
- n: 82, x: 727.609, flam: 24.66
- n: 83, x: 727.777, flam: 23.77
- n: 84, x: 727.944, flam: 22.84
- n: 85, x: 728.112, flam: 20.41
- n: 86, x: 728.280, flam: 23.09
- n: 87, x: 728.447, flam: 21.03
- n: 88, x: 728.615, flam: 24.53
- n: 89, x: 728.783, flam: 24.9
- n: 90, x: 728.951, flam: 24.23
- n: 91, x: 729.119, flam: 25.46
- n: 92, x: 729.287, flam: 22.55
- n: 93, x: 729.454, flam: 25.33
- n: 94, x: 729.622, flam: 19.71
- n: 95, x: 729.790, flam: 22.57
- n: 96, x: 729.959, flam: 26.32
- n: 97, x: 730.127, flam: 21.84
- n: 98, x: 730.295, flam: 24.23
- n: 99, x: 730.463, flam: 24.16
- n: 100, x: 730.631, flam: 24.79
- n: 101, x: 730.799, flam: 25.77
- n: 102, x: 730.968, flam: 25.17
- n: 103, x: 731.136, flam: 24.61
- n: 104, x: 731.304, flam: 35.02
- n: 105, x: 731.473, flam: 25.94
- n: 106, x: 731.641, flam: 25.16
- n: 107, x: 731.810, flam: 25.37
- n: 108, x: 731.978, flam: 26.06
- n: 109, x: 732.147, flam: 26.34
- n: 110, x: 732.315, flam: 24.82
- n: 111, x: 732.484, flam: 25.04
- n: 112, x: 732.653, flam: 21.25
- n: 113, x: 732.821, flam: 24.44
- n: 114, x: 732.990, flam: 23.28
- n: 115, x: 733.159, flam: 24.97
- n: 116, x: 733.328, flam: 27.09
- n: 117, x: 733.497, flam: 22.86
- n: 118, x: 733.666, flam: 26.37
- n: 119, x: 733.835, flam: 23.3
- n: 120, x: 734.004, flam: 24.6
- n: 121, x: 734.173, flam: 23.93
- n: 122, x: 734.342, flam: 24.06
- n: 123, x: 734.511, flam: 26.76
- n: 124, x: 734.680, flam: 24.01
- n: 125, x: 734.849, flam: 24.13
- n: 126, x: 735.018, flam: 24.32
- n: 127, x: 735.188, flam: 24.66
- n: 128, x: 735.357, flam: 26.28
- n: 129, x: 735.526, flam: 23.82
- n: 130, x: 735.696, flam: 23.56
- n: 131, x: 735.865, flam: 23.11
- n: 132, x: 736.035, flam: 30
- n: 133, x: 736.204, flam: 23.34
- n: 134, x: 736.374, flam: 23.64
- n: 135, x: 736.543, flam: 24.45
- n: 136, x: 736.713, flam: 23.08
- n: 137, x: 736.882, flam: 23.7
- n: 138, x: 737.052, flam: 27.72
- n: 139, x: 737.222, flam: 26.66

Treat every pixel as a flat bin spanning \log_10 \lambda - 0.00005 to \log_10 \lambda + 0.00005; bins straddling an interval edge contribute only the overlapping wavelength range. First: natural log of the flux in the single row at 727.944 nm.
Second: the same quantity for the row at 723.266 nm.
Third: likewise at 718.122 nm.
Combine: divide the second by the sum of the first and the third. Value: 0.502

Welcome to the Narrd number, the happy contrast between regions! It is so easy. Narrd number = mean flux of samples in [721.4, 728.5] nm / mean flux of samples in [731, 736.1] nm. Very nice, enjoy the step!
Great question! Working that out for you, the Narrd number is 0.93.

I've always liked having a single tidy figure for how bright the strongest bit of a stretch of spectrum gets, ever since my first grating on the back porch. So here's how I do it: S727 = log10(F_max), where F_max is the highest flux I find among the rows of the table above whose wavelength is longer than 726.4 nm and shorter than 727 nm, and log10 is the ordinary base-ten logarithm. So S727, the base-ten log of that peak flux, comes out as 1.41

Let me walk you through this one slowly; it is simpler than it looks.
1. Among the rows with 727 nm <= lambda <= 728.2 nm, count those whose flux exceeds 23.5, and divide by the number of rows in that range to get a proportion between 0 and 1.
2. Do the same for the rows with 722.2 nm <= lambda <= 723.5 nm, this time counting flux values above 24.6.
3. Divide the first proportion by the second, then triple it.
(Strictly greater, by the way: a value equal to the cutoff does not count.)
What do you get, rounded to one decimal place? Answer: 2.3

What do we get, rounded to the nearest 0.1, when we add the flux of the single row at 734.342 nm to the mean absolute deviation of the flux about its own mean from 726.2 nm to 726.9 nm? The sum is 25.4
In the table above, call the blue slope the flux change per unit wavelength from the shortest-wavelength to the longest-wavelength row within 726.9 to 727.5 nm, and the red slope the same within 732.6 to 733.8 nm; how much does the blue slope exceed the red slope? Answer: -10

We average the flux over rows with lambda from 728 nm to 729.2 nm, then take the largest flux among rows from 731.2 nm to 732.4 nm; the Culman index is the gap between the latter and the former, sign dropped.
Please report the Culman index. 12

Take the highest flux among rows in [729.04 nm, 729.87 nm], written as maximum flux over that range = 25.46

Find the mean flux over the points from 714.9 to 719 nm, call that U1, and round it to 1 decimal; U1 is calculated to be 22.7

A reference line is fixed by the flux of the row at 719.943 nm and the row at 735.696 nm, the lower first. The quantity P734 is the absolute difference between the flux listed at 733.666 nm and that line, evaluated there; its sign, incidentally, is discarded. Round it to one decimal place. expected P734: 3.0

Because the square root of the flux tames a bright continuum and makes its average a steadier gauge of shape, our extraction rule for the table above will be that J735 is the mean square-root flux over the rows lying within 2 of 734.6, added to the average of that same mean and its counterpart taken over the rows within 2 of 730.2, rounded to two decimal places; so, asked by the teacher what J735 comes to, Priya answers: 9.91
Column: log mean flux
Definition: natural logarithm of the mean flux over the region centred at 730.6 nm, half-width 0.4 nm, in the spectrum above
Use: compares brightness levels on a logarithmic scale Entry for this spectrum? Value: 3.21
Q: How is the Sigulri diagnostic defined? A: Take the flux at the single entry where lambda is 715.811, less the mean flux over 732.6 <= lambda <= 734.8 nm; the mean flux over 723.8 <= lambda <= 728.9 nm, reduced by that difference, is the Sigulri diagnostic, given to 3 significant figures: 24.6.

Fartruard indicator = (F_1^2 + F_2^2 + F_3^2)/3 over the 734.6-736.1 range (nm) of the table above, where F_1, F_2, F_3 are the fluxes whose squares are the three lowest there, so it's 552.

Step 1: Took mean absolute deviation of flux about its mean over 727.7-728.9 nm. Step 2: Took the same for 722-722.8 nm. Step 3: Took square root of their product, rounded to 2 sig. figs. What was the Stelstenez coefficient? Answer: 1.4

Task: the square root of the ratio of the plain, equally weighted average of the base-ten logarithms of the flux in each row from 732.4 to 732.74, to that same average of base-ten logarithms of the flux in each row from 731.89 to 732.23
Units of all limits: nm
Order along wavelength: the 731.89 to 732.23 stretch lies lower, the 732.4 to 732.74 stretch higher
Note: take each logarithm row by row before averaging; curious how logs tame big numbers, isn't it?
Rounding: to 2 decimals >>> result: 0.98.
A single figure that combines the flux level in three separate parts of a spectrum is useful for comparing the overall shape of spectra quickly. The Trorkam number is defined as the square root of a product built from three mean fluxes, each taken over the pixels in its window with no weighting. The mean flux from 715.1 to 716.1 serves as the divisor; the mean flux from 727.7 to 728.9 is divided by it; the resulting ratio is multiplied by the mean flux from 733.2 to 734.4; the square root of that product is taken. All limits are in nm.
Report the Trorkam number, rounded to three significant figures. 5.06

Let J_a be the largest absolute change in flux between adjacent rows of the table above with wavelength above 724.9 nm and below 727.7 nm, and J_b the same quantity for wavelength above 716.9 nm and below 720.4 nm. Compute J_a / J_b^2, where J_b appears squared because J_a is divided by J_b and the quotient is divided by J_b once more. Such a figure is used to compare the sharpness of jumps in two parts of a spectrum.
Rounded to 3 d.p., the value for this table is 0.230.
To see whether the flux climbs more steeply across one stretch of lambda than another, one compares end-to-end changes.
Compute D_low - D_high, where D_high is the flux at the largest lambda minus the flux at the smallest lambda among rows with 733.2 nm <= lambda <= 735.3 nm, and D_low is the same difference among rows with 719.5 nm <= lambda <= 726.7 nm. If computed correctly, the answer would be 2.9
